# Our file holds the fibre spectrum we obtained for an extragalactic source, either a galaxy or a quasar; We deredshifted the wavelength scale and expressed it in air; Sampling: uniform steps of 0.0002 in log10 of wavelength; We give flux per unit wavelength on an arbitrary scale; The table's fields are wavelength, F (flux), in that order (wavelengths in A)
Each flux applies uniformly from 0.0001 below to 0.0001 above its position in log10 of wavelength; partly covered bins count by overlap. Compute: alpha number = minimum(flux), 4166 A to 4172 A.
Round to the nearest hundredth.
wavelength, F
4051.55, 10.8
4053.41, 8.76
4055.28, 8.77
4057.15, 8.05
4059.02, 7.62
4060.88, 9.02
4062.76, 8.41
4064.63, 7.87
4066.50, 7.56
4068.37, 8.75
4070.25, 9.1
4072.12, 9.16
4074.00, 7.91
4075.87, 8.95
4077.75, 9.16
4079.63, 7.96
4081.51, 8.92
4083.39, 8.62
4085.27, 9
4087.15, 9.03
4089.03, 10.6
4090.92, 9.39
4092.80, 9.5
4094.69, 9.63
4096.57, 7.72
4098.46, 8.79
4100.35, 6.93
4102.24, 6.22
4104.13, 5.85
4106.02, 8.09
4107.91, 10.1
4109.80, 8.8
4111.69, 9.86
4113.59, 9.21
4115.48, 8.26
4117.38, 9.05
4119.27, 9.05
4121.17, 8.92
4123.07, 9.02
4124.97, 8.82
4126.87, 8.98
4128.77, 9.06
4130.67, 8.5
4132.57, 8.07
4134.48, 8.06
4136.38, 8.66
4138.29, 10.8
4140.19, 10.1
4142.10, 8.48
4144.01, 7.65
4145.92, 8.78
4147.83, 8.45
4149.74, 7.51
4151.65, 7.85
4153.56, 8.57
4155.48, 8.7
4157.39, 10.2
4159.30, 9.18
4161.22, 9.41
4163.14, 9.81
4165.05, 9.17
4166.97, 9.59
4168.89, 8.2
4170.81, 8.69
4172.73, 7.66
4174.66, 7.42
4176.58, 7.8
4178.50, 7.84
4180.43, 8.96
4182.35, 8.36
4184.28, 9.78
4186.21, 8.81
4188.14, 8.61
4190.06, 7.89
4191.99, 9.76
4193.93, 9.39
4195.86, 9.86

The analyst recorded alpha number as 8.20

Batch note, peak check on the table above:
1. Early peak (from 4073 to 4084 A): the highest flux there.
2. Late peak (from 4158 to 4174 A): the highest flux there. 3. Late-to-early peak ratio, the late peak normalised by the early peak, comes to 1.07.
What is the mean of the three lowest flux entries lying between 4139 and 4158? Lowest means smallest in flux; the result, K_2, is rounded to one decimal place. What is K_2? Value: 7.7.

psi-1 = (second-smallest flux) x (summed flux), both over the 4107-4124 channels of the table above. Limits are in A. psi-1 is 724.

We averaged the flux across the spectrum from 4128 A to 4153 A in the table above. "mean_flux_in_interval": 8.61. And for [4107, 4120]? 9.19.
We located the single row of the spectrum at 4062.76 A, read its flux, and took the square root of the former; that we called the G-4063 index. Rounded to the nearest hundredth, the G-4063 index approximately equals 2.90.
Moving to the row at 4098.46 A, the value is 2.96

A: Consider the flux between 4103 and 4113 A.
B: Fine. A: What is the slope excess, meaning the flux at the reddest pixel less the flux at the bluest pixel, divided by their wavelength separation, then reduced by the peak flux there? -9.6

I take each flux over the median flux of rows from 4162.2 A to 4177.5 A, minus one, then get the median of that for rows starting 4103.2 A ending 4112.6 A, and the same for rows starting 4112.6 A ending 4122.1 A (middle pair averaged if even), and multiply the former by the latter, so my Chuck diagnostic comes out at 0.0030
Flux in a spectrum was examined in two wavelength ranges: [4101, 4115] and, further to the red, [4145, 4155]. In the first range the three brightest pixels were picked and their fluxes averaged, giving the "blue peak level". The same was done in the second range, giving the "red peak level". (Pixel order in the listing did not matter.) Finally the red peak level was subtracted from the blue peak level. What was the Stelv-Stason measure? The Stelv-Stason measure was 1.1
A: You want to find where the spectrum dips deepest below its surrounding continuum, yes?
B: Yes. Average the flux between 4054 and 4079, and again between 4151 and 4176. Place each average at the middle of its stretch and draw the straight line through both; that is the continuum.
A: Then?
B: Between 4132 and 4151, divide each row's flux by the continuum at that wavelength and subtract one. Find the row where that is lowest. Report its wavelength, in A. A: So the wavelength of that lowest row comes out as 4149.74 A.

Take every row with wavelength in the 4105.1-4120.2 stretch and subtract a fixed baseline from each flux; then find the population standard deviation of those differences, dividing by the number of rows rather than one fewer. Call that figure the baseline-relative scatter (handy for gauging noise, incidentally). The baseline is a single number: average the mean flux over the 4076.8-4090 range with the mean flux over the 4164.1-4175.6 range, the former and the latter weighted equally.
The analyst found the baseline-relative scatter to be 0.7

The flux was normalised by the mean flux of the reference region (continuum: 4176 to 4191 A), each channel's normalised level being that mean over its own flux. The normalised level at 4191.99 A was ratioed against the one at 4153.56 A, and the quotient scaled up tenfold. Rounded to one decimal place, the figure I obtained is 8.8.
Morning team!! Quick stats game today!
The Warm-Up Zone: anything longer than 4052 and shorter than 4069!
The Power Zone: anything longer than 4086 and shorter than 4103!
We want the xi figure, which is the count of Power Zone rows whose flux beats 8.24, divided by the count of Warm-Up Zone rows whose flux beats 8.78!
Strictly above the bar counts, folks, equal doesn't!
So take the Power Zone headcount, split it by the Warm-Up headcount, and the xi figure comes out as 6.0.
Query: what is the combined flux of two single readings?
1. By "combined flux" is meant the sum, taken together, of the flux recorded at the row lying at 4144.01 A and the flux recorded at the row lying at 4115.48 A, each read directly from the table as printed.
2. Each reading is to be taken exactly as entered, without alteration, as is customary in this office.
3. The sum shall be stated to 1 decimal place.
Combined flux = 15.9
